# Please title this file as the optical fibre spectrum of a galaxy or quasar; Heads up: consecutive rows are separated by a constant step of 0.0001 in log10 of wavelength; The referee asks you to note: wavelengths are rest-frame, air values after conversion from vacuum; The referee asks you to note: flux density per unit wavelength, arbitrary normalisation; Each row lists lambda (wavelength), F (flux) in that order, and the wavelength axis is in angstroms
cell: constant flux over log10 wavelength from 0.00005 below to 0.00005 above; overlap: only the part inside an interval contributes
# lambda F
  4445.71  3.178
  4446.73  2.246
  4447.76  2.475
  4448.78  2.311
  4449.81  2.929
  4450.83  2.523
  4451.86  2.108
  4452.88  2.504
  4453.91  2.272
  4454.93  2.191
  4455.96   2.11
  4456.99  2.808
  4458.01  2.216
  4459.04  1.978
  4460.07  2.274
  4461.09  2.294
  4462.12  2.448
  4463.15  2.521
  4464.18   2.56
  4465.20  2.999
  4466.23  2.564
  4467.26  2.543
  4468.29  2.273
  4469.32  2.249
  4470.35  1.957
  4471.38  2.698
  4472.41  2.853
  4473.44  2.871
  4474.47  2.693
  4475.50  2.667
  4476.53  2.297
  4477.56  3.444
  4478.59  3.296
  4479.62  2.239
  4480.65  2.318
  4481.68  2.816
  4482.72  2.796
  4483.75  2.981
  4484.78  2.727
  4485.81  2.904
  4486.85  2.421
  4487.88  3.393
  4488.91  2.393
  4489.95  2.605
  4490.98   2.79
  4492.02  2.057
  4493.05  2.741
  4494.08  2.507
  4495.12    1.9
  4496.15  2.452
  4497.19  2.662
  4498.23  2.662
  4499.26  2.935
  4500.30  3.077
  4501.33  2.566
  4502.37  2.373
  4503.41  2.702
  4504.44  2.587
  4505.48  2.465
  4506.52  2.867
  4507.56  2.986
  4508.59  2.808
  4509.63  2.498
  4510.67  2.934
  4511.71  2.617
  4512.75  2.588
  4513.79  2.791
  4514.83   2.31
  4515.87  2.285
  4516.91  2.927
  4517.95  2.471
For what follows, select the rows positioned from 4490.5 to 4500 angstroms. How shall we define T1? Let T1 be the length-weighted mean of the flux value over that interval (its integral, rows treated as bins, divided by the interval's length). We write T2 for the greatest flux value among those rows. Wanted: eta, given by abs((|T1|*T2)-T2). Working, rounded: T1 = 2.53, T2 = 2.935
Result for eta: 4.5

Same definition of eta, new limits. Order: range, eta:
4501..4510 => 4.9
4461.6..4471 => 4.4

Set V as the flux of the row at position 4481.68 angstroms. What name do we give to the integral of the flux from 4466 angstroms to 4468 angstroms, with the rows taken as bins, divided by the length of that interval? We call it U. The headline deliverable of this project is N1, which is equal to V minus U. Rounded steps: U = 2.52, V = 2.816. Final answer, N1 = 0.3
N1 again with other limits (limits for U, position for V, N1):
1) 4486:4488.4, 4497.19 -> -0.2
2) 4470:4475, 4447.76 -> -0.2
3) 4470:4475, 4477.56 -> 0.8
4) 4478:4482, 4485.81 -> 0.2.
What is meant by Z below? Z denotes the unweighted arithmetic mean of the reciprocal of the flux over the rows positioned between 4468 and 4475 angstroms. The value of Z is 0.41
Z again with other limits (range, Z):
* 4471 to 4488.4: 0.36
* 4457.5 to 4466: 0.42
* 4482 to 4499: 0.39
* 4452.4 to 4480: 0.41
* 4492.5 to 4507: 0.39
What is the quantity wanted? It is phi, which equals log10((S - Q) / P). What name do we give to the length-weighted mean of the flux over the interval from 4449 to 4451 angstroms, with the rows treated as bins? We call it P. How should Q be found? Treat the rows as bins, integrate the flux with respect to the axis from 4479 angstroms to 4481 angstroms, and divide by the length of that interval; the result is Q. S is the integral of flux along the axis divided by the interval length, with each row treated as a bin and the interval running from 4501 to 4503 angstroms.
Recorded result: -1.3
